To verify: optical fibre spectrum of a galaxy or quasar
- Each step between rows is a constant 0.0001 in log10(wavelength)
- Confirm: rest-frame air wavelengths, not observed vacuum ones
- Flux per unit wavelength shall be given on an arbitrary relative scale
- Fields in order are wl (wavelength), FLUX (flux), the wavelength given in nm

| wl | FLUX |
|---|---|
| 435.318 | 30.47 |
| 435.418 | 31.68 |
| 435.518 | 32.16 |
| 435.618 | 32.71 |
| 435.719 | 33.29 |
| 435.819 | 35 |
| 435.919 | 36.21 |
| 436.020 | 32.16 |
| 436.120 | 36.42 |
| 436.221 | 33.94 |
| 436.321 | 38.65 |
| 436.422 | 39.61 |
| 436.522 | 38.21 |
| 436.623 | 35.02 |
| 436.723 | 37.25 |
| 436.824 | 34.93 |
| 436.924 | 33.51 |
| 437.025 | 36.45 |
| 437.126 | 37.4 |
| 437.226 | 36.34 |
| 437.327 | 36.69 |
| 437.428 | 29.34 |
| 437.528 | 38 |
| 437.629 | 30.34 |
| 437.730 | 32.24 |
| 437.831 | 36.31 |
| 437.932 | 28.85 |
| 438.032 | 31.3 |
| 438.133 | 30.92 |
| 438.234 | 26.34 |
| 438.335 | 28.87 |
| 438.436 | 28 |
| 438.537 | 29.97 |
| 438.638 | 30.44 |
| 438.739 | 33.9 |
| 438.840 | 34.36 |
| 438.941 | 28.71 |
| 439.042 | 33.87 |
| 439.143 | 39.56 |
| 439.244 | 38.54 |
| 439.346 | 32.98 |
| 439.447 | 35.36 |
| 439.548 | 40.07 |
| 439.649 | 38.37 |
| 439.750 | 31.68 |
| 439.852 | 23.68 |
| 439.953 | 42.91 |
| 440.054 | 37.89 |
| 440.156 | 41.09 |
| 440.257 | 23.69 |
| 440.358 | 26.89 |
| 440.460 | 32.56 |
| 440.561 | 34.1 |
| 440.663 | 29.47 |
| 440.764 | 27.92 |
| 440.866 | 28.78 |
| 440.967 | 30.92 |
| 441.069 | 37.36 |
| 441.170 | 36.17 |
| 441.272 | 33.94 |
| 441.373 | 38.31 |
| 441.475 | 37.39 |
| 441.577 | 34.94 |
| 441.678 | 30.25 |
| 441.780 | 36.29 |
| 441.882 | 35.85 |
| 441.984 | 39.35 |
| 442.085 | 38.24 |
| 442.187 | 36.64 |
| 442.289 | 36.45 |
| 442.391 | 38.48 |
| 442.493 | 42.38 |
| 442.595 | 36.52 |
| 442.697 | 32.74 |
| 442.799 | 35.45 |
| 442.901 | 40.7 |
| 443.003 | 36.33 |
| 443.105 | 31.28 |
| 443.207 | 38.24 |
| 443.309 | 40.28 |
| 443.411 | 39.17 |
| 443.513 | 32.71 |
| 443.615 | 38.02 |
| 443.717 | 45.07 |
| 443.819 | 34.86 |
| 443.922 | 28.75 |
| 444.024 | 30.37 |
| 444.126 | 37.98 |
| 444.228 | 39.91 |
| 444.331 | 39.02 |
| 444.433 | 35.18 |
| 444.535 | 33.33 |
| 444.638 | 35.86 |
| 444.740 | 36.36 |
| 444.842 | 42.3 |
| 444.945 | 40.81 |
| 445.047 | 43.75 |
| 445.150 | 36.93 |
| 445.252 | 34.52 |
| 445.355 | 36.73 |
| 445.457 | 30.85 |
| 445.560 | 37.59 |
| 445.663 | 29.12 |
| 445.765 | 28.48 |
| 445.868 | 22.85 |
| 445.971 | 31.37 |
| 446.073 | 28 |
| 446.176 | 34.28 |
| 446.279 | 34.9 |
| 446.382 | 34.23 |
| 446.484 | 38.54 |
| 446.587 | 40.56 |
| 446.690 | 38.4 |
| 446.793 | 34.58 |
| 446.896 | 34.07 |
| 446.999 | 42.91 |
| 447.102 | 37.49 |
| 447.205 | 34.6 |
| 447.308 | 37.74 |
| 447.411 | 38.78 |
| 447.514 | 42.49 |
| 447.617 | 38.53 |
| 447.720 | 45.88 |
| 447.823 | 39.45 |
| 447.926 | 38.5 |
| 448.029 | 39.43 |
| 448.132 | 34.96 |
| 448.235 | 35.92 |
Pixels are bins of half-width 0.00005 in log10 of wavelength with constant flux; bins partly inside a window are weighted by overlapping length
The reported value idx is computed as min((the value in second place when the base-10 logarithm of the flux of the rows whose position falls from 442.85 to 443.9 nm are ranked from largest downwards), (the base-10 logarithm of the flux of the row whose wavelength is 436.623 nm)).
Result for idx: 1.54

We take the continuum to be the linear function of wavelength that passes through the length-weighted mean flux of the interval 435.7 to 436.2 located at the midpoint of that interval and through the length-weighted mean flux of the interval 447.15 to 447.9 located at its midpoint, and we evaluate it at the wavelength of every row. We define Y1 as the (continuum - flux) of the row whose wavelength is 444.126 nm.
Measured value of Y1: 0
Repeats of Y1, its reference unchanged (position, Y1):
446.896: 5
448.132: 5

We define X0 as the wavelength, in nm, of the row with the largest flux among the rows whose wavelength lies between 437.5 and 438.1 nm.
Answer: 437.528 nm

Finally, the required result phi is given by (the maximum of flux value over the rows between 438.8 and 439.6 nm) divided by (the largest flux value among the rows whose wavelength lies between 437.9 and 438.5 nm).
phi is 1.28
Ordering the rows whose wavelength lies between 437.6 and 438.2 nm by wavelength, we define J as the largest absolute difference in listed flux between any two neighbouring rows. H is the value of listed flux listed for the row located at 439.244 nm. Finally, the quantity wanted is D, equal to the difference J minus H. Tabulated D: -31.1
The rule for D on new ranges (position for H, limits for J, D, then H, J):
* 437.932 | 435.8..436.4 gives -24.1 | 28.85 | 5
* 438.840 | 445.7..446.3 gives -25.8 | 34.36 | 9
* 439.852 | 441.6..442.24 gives -17.6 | 23.68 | 6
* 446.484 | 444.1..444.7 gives -34.7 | 38.54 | 4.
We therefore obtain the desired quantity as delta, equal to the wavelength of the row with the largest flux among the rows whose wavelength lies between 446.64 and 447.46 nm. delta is 446.999 nm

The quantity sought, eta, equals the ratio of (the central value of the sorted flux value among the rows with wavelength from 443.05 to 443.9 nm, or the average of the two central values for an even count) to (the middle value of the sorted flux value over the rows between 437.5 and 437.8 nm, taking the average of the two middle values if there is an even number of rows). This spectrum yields 1.18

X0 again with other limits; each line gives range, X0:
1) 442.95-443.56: 443.309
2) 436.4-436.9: 436.422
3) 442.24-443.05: 442.493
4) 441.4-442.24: 441.984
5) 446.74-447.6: 446.999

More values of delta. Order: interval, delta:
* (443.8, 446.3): 445.047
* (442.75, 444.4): 443.717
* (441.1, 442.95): 442.493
